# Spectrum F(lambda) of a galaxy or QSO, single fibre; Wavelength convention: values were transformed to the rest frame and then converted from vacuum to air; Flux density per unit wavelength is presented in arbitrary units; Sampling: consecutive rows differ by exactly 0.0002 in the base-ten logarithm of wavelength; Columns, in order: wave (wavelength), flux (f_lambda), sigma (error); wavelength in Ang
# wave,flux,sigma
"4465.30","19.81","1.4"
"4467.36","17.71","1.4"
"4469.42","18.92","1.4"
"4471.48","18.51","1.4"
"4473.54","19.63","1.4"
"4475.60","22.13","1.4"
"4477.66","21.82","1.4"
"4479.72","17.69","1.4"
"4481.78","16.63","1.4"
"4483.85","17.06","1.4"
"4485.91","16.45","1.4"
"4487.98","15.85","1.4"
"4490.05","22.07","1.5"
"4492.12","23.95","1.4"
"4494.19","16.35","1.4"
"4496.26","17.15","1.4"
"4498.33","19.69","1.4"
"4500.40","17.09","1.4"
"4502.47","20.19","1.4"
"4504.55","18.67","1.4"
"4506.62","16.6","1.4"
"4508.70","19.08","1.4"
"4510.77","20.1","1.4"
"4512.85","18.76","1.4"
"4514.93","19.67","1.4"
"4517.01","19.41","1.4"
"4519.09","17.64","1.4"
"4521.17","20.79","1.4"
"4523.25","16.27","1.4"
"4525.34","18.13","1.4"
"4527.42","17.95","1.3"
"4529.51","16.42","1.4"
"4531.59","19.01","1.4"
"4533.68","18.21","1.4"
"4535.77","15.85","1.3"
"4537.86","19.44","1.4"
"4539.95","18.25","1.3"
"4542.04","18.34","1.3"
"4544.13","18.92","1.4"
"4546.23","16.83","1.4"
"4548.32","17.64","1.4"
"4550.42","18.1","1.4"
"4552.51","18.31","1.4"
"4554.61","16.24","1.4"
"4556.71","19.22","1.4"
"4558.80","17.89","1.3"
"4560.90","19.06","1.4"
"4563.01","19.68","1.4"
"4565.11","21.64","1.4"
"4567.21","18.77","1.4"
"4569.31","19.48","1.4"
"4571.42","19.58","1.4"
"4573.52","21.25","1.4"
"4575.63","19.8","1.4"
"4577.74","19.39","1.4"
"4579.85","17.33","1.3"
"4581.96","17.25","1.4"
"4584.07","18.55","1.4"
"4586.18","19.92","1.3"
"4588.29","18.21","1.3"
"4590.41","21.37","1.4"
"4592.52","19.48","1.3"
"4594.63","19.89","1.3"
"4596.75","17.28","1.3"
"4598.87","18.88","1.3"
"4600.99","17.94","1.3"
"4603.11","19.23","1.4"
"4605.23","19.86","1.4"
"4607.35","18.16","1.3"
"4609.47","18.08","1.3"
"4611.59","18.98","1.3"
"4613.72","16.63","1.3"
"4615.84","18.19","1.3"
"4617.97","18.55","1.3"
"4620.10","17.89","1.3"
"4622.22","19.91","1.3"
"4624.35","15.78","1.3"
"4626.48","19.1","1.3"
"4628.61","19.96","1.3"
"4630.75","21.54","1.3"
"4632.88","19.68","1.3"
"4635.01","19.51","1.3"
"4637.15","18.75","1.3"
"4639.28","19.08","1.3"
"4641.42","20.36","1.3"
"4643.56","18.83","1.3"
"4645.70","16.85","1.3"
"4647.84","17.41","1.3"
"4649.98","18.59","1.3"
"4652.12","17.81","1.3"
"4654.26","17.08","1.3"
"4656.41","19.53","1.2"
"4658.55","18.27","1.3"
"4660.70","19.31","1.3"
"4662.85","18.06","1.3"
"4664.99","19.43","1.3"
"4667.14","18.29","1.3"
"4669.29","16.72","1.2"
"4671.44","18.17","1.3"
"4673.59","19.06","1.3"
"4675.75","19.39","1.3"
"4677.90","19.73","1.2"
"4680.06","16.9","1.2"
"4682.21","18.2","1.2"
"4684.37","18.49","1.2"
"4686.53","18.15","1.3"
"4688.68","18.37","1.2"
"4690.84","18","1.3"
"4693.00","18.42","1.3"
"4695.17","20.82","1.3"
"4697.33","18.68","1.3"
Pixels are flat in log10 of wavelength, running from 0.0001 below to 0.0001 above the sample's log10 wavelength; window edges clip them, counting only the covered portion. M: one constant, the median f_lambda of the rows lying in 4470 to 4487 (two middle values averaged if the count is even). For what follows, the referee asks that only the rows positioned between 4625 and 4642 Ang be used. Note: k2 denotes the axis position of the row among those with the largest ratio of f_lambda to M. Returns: 4630.75 Ang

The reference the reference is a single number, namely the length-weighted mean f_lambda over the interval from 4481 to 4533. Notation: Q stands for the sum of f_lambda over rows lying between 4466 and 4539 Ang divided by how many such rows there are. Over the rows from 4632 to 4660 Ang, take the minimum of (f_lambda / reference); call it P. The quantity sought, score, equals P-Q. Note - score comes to -17.7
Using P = 0.914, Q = 18.6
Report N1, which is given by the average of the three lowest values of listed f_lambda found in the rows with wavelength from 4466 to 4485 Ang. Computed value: 17.1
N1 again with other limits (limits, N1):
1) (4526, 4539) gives 16.7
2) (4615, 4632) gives 17.3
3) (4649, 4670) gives 17.2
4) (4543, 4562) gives 16.9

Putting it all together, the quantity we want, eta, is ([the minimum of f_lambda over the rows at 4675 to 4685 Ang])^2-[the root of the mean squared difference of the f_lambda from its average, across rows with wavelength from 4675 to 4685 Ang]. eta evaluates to 285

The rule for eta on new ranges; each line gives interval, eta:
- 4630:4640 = 351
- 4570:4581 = 299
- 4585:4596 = 331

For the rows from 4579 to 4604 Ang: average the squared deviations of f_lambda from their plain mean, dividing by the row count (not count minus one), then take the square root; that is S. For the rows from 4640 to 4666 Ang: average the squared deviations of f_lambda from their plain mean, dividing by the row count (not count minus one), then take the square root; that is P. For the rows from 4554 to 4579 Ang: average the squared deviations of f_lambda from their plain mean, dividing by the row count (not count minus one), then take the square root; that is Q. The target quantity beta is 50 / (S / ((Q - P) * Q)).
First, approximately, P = 1.03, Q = 1.34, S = 1.2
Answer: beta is 17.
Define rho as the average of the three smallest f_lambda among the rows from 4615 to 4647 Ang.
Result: 16.8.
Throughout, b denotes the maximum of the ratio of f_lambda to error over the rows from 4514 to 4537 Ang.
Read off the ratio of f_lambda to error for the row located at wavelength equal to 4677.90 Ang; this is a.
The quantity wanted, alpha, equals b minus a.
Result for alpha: -2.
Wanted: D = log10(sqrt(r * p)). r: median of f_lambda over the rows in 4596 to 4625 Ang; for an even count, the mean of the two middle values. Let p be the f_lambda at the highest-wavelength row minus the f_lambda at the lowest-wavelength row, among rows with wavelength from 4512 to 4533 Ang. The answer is 0.3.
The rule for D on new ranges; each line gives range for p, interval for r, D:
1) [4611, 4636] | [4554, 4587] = 0.5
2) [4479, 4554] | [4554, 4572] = 0.5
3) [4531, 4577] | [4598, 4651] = 0.6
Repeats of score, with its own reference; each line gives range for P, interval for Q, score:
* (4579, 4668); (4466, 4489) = -17.5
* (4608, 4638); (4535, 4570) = -17.6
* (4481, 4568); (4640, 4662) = -17.5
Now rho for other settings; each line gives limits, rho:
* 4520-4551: 16.2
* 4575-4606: 17.3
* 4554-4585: 16.9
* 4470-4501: 16.2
